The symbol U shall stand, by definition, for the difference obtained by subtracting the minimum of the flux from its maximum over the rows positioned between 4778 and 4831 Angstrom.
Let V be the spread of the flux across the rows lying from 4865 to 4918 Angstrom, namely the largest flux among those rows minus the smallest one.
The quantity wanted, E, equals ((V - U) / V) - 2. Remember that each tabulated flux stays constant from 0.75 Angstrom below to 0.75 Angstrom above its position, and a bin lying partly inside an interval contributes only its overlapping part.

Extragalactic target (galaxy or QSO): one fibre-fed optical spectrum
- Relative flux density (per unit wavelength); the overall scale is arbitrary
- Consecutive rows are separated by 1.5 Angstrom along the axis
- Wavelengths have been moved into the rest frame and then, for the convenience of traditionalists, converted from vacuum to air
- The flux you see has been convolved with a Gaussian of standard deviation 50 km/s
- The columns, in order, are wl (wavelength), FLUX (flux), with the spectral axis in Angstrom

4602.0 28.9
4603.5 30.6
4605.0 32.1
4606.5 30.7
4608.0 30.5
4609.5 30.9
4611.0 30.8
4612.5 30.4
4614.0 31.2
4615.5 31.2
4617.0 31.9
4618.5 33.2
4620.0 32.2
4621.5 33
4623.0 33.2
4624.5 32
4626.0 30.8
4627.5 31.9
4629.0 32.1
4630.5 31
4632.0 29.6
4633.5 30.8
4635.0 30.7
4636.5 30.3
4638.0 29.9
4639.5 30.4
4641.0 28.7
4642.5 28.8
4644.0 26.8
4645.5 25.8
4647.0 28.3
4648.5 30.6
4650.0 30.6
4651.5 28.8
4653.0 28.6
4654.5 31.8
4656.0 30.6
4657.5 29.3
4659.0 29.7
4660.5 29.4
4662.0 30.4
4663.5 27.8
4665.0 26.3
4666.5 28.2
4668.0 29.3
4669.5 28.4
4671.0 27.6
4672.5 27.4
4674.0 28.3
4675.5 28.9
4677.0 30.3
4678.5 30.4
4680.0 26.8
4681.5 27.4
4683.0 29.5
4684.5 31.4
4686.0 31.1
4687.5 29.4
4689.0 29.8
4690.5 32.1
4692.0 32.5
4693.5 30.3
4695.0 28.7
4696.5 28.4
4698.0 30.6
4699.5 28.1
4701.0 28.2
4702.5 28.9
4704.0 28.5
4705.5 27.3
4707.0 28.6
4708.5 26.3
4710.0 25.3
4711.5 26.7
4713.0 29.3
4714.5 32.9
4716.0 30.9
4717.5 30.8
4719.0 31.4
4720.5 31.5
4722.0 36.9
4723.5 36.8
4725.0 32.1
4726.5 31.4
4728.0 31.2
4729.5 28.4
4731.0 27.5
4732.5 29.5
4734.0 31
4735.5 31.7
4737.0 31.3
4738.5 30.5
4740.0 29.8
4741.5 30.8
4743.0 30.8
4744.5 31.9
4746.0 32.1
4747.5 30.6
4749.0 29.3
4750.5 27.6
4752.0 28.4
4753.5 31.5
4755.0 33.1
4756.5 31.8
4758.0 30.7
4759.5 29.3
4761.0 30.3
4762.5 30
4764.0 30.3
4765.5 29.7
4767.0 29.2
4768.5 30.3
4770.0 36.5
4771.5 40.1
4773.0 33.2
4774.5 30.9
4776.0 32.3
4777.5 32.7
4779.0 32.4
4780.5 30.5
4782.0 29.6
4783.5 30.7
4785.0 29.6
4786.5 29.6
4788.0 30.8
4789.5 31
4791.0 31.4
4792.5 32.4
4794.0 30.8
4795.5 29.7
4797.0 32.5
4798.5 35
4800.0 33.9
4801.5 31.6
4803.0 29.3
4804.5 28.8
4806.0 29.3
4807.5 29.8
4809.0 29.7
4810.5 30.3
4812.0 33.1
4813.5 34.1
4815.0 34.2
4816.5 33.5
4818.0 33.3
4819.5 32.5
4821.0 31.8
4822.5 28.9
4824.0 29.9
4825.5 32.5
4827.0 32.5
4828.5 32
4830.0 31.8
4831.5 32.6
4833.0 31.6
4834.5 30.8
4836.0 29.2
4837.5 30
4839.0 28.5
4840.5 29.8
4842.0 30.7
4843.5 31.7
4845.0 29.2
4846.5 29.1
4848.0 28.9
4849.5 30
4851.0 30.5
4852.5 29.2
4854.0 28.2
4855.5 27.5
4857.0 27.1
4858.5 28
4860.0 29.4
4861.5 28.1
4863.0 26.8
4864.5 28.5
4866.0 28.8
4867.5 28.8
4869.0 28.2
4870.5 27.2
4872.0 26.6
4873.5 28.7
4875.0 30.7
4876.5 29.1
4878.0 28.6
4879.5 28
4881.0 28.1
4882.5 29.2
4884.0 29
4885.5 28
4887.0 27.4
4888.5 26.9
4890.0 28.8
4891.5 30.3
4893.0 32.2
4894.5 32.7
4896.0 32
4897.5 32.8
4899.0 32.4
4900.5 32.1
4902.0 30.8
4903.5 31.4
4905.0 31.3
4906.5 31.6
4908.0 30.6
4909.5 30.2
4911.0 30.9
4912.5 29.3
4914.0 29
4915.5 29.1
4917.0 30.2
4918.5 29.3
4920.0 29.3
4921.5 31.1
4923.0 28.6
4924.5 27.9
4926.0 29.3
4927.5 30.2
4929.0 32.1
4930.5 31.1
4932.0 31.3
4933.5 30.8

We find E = -2.0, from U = 6.2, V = 6.2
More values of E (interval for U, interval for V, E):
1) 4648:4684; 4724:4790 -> -1.4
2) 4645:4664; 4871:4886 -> -2.5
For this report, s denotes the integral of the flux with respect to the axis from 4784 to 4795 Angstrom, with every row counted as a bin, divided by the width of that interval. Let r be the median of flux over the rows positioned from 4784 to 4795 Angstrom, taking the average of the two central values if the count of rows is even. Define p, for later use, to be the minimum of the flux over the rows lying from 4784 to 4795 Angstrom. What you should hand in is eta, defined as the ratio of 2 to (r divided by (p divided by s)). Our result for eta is 0.062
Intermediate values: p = 29.6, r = 30.8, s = 30.8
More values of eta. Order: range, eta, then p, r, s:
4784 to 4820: 0.059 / 28.8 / 31.2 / 31.5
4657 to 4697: 0.061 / 26.3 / 29.3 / 29.2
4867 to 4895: 0.064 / 26.6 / 28.7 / 28.8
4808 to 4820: 0.055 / 29.7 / 33.2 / 32.5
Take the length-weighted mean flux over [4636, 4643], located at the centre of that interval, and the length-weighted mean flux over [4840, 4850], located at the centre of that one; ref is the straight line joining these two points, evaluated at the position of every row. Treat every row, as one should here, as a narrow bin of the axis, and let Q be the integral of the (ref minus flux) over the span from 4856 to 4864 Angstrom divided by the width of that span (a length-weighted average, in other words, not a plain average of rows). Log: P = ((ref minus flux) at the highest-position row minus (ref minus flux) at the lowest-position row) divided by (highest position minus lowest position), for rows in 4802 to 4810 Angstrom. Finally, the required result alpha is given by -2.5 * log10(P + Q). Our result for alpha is -0.7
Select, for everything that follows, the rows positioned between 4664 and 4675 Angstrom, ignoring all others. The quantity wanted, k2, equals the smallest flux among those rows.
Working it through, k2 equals 26.3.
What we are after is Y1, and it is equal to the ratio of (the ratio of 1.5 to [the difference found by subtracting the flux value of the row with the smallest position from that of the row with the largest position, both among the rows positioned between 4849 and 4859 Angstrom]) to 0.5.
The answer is -1.5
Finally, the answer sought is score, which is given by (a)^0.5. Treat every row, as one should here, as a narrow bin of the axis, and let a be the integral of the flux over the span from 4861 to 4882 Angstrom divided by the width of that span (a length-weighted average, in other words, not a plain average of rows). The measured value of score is 5.32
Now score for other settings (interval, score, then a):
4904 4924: 5.48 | 30.0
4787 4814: 5.59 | 31.3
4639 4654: 5.36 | 28.8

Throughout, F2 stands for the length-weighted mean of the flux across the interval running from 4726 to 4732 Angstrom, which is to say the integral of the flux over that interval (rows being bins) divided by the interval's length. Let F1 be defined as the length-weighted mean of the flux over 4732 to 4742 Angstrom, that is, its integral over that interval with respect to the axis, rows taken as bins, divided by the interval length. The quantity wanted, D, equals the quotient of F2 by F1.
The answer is 0.96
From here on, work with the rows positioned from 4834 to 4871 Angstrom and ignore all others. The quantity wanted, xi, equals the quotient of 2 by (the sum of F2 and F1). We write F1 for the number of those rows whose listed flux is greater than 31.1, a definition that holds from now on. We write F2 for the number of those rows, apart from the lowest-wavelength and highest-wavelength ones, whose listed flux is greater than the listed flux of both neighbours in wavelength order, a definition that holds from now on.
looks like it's 0.40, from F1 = 1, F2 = 4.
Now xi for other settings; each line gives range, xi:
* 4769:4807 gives 0.12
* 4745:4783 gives 0.13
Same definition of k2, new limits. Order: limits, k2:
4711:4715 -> 26.7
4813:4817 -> 33.5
